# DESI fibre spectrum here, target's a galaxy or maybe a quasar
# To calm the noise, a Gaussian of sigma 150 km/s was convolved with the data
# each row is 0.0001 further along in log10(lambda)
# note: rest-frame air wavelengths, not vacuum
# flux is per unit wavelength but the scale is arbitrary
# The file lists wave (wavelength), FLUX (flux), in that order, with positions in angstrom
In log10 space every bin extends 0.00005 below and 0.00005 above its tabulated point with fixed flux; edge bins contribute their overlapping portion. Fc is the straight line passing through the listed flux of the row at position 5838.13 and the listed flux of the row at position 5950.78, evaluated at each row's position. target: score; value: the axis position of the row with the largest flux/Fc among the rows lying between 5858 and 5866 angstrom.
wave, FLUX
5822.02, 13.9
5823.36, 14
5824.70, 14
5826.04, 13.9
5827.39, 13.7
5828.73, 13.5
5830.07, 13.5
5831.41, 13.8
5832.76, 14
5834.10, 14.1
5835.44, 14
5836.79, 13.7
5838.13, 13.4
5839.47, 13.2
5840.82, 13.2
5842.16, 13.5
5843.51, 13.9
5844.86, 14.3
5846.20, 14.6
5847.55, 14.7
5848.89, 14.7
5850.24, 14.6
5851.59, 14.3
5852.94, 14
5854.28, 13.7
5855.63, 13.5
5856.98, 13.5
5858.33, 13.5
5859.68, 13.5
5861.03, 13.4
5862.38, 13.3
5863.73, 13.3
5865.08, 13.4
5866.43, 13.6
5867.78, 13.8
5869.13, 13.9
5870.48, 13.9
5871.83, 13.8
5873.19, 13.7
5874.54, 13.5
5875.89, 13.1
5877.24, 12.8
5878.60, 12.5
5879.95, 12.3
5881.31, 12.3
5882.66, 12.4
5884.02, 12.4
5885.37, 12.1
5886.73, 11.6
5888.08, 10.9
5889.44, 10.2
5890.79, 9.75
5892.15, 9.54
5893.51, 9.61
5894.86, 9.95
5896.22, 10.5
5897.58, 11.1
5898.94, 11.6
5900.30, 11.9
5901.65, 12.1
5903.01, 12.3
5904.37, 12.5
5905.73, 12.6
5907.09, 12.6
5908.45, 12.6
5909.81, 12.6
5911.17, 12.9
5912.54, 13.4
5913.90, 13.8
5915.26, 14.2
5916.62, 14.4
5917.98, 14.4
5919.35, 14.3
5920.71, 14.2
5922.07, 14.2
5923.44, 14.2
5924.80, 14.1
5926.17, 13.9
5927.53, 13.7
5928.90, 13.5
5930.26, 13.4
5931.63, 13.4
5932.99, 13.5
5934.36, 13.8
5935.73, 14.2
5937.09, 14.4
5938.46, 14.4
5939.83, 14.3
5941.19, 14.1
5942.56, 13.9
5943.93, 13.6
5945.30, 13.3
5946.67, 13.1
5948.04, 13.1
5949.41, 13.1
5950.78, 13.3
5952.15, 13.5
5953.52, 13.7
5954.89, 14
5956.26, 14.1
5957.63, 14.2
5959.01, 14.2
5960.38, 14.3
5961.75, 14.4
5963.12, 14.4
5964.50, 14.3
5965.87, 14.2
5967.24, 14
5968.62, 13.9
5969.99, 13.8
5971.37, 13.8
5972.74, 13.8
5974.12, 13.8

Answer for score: 5859.68 angstrom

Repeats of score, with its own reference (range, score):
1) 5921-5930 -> 5923.44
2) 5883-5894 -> 5884.02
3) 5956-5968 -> 5963.12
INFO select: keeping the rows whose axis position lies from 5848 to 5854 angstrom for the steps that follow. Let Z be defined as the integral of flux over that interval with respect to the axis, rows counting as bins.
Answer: 86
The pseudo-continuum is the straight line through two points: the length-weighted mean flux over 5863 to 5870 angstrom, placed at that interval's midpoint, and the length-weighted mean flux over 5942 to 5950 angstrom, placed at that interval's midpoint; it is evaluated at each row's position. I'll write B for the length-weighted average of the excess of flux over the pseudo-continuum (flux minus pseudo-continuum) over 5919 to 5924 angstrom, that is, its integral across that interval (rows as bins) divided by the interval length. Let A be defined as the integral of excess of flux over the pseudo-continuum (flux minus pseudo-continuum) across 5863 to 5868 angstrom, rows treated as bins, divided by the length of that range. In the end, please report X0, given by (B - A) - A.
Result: 1.0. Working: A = -0.1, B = 0.8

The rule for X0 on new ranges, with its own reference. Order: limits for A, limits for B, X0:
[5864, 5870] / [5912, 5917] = 0.4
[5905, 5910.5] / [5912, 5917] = 2.2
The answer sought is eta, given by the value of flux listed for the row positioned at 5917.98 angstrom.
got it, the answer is 14.4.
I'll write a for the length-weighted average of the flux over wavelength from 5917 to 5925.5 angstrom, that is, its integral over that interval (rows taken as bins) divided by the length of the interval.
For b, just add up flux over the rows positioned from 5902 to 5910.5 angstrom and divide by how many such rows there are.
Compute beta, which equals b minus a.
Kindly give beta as -1.7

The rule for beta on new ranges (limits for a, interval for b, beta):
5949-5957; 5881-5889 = -1.7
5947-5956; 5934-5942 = 0.7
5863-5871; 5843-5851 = 0.8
